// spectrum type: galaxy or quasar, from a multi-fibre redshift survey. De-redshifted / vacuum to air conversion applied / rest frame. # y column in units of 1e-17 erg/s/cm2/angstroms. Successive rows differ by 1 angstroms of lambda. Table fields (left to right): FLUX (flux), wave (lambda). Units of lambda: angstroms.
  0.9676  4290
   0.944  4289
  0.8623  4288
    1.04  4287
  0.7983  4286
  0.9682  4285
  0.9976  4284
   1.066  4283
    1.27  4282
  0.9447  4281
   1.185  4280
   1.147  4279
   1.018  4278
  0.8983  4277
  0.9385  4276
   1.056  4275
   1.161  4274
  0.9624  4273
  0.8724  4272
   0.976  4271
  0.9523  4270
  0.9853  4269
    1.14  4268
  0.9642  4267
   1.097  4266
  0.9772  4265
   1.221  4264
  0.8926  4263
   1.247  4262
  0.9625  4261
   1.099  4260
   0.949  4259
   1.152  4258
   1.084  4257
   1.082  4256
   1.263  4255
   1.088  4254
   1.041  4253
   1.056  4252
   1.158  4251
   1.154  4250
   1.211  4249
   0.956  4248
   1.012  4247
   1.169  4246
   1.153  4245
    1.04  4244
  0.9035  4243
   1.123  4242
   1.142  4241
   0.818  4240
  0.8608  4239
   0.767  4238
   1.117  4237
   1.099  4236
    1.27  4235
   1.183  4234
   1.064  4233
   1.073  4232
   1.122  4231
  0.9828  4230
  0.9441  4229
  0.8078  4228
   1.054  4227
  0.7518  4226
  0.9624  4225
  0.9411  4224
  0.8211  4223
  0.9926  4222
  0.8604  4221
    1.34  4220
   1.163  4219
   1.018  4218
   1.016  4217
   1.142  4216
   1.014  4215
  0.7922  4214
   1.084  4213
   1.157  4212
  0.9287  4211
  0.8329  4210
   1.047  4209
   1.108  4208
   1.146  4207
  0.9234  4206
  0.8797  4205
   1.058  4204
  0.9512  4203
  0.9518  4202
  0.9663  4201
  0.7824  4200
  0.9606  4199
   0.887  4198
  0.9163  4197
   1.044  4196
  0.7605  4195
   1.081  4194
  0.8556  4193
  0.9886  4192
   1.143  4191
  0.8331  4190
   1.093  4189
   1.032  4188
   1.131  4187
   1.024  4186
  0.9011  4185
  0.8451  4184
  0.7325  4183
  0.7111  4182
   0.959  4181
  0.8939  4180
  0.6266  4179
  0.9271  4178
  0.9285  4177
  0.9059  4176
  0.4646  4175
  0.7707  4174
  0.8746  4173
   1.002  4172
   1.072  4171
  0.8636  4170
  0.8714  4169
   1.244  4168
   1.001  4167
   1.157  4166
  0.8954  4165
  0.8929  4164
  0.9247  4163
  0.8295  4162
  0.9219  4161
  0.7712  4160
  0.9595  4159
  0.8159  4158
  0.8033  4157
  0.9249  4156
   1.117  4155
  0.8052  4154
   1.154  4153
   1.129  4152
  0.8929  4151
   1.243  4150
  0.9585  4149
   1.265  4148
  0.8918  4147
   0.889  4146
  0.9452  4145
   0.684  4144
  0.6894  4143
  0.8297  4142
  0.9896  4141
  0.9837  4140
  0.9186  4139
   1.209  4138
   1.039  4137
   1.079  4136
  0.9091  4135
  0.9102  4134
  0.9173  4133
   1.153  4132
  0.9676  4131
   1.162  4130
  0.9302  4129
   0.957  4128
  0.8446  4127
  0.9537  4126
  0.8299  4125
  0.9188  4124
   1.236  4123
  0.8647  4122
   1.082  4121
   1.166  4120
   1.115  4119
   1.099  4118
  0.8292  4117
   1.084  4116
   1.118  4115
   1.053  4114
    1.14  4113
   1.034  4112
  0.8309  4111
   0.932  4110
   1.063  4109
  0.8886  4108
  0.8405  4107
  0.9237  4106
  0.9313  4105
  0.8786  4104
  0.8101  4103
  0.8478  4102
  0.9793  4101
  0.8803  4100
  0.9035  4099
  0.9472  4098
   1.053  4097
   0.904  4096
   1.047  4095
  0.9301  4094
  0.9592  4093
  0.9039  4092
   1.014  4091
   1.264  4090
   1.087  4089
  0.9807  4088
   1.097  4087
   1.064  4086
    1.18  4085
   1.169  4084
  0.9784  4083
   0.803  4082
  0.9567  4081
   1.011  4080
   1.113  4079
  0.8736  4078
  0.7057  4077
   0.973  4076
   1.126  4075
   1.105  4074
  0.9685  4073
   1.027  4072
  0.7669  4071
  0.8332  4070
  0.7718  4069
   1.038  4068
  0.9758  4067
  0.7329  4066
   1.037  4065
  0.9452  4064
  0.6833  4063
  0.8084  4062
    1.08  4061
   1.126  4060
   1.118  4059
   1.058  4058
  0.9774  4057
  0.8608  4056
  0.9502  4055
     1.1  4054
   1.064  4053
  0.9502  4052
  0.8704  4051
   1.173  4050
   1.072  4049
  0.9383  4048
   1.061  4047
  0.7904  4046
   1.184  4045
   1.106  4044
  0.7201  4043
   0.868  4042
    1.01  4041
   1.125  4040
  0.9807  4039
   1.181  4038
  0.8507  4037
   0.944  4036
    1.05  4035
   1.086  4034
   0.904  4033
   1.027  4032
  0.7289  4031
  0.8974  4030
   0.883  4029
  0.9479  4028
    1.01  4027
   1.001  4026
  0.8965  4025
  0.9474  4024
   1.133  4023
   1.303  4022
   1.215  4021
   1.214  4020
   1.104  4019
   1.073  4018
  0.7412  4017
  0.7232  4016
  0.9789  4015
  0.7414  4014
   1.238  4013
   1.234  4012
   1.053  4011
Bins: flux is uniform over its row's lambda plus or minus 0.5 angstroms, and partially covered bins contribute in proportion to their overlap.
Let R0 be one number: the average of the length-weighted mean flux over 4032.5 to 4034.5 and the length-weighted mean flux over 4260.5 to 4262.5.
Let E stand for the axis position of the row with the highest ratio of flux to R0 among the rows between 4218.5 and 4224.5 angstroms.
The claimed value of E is 4220 angstroms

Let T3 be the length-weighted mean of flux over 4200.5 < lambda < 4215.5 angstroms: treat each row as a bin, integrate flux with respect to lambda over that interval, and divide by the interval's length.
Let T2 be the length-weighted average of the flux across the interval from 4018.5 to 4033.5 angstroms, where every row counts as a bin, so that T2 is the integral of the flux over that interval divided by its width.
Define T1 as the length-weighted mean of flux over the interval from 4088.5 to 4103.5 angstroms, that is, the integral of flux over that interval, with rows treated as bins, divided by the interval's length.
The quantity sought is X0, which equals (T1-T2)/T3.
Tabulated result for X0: -0.046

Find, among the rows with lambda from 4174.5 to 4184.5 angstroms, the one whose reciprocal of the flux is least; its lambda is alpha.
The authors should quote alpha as 4181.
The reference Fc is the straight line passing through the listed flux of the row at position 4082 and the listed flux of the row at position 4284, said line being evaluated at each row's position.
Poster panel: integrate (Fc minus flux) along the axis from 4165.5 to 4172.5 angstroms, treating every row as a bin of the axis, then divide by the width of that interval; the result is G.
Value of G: -0.14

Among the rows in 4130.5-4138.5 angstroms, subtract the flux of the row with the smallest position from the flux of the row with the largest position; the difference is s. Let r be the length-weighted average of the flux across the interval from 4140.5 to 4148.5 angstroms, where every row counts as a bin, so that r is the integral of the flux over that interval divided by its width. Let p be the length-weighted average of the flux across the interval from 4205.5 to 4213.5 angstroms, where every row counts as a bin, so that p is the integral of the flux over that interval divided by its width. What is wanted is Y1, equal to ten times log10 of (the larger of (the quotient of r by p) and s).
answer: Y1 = -0.6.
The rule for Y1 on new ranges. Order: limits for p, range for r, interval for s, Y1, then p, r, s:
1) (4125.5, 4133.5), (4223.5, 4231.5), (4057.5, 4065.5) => -0.2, 0.99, 0.946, -0.02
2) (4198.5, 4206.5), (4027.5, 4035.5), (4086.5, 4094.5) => 0.0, 0.93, 0.941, -0.17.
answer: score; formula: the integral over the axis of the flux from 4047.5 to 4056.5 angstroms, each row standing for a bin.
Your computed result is 8.98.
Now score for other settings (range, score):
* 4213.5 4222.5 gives 9.34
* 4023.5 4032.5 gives 8.34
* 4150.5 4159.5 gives 8.60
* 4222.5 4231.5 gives 8.39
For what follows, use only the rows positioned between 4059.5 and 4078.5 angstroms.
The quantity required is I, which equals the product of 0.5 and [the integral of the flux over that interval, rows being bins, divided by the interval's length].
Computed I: 0.463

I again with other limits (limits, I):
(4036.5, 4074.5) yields 0.486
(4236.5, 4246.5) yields 0.505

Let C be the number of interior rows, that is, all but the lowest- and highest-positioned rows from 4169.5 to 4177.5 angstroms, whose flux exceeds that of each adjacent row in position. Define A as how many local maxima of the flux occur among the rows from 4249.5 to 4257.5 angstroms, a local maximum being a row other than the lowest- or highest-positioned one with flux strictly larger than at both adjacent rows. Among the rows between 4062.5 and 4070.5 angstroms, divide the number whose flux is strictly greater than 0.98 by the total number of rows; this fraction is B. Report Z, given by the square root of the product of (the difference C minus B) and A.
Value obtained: 1.2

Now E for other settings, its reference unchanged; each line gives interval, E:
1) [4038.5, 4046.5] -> 4045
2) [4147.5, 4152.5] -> 4148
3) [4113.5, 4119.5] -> 4115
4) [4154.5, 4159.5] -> 4155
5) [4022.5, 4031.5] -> 4023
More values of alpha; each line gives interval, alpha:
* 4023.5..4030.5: 4027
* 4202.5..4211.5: 4207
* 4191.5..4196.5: 4194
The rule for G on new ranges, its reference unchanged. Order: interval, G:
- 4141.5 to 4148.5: -0.02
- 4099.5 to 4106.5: -0.07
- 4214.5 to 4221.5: -0.15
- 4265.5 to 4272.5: -0.02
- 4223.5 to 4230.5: 0.02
